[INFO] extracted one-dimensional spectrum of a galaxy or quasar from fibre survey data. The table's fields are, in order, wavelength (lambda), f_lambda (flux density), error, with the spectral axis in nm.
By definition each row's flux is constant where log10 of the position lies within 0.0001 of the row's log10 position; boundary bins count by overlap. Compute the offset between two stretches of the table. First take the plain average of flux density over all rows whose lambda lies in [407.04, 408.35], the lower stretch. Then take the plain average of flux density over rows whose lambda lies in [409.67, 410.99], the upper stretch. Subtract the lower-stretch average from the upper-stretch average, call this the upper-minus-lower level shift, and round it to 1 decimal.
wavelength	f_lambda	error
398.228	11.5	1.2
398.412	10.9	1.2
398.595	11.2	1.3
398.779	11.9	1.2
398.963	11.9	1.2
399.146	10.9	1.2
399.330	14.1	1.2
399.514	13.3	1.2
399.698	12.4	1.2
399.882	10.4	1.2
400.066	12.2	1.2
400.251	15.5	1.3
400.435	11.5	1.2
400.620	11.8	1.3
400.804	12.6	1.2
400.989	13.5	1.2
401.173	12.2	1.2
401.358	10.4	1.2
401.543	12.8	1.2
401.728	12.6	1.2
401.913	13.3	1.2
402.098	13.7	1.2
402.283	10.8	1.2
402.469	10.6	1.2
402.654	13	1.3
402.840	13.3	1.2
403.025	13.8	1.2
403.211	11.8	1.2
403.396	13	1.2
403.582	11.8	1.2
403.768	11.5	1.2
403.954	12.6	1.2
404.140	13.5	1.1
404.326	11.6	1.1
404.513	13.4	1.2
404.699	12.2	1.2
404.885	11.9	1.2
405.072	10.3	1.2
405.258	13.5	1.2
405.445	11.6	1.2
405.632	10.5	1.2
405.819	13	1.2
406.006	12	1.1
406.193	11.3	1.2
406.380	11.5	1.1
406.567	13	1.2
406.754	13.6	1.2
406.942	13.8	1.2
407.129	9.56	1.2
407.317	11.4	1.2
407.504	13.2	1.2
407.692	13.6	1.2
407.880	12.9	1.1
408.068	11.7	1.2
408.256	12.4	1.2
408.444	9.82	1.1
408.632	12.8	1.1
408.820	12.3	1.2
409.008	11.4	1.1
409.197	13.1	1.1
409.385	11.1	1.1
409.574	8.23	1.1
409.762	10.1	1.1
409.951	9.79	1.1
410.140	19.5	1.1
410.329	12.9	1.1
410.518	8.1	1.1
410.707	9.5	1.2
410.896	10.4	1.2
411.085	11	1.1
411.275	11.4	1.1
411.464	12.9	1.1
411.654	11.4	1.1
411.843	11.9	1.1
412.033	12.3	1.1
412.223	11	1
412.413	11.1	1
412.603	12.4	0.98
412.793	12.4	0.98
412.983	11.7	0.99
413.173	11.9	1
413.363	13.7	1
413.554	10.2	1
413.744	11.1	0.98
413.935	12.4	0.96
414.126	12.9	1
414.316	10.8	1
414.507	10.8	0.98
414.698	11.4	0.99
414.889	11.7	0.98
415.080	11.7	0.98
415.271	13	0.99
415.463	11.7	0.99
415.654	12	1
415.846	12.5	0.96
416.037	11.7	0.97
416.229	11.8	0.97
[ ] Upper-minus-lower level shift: -0.6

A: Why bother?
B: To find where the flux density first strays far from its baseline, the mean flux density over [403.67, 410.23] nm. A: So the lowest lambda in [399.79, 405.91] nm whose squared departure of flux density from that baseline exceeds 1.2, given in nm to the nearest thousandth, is 399.882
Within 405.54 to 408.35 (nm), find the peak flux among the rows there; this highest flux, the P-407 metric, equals 13.8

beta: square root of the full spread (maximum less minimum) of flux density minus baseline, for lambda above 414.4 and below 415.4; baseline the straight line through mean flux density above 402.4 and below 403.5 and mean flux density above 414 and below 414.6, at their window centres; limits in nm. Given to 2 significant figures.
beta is 1.5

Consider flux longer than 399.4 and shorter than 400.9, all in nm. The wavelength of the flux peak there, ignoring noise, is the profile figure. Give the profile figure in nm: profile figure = 400.251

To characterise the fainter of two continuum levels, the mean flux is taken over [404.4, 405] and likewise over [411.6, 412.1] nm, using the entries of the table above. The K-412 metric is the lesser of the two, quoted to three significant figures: 11.9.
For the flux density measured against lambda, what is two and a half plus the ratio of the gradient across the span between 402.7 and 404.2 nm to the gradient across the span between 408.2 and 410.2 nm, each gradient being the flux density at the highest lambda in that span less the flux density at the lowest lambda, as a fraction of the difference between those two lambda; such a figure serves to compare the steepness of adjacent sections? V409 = 2.5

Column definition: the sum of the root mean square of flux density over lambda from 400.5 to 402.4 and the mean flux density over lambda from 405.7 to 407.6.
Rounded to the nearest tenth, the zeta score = 24.6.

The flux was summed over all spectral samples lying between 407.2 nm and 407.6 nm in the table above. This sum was 24.6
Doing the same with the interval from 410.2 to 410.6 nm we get 21.0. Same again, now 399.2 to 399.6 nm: 27.4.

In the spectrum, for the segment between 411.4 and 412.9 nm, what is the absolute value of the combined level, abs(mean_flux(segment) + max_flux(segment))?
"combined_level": 24.8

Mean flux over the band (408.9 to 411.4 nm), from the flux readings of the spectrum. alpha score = 11.3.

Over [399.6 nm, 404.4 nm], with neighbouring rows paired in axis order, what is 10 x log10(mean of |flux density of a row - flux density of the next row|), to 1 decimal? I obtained 1.4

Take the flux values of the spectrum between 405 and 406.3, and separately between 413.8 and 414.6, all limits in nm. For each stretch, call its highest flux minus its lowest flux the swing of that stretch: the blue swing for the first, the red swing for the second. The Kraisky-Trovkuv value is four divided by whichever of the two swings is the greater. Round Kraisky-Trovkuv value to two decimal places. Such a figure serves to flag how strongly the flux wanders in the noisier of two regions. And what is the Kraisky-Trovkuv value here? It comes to 1.25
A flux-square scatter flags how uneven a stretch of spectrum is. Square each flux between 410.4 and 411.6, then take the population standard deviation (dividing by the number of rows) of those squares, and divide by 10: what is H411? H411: 3.2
